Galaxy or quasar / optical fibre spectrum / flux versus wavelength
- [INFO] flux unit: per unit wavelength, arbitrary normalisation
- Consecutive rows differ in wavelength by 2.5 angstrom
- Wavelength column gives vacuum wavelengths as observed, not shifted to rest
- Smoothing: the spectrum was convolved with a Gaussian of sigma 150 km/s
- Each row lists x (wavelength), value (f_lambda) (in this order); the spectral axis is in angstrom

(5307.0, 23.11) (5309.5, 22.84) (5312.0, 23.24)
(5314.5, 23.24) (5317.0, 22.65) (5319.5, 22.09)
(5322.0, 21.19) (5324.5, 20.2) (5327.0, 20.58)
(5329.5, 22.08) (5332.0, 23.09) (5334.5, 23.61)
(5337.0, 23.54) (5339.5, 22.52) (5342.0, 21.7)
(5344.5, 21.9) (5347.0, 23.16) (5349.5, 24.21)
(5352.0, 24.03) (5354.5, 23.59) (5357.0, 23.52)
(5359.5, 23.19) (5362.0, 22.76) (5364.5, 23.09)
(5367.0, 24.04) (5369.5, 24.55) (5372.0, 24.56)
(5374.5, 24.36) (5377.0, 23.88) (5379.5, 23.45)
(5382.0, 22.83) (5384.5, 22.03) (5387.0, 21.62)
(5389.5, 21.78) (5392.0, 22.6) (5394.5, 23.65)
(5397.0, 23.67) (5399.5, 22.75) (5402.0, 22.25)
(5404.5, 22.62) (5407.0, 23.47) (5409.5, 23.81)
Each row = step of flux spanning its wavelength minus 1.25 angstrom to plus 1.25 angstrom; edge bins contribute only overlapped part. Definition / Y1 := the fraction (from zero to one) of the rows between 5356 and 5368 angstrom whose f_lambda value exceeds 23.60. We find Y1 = 0.2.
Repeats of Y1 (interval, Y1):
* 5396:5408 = 0.2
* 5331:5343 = 0.2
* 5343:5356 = 0.4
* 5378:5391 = 0.0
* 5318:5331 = 0.0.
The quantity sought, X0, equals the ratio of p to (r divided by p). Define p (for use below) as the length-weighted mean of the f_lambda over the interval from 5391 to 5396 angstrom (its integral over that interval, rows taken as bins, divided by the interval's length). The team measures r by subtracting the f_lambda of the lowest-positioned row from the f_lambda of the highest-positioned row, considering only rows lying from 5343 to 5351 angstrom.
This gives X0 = 233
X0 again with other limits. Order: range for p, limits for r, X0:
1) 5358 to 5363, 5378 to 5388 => -289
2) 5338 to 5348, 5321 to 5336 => 206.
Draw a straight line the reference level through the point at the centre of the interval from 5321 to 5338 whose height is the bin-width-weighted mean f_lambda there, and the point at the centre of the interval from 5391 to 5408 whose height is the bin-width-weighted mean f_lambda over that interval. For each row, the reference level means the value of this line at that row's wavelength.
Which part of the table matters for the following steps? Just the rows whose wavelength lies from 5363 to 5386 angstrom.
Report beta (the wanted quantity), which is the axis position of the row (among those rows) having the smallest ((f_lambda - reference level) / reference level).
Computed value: 5384.5 angstrom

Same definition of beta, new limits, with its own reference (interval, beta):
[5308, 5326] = 5324.5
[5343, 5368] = 5344.5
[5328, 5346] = 5342.0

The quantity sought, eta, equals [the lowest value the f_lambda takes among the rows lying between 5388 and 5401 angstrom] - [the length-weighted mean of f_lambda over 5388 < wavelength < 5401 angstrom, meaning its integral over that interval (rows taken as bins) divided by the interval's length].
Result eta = -1.07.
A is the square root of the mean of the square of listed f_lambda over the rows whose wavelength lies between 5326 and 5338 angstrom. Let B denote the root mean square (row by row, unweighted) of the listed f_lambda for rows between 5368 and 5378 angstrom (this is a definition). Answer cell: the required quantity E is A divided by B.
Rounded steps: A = 22.6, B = 24.3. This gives 0.93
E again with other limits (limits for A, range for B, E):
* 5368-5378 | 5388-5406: 1.07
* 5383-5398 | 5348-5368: 0.96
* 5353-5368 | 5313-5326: 1.07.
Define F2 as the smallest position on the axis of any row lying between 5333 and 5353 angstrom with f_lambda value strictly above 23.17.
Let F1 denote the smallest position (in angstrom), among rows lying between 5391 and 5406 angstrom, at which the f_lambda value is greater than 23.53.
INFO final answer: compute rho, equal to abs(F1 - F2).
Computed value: 60.0 angstrom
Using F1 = 5394.5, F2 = 5334.5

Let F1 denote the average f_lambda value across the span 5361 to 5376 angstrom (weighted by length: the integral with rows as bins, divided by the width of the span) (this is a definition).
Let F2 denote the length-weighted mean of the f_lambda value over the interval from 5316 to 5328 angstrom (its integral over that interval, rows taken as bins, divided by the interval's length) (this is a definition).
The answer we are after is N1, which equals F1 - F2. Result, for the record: 2.58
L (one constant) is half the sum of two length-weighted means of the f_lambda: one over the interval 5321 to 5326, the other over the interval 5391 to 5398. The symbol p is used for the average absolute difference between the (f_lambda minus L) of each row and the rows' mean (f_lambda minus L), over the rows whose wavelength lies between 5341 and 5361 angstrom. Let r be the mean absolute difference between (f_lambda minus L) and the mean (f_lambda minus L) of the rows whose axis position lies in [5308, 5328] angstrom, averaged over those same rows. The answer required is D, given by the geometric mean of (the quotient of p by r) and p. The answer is 0.7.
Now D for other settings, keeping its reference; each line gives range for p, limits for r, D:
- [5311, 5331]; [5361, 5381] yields 1.3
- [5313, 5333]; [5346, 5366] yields 1.5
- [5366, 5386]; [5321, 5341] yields 0.7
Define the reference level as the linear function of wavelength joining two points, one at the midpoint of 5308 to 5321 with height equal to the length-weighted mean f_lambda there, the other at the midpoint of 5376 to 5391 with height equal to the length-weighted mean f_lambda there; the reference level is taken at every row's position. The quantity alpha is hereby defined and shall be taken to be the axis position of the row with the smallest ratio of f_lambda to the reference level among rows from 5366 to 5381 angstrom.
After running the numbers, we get 5379.5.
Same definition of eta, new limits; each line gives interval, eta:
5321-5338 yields -1.83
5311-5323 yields -1.30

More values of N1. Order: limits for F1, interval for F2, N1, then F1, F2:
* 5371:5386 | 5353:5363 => 0.17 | 23.5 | 23.3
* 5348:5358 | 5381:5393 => 1.68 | 23.8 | 22.1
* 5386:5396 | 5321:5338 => 0.43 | 22.5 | 22.0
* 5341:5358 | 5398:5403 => 0.60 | 23.2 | 22.6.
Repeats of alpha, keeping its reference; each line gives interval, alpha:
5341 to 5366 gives 5342.0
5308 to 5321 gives 5319.5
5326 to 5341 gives 5327.0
